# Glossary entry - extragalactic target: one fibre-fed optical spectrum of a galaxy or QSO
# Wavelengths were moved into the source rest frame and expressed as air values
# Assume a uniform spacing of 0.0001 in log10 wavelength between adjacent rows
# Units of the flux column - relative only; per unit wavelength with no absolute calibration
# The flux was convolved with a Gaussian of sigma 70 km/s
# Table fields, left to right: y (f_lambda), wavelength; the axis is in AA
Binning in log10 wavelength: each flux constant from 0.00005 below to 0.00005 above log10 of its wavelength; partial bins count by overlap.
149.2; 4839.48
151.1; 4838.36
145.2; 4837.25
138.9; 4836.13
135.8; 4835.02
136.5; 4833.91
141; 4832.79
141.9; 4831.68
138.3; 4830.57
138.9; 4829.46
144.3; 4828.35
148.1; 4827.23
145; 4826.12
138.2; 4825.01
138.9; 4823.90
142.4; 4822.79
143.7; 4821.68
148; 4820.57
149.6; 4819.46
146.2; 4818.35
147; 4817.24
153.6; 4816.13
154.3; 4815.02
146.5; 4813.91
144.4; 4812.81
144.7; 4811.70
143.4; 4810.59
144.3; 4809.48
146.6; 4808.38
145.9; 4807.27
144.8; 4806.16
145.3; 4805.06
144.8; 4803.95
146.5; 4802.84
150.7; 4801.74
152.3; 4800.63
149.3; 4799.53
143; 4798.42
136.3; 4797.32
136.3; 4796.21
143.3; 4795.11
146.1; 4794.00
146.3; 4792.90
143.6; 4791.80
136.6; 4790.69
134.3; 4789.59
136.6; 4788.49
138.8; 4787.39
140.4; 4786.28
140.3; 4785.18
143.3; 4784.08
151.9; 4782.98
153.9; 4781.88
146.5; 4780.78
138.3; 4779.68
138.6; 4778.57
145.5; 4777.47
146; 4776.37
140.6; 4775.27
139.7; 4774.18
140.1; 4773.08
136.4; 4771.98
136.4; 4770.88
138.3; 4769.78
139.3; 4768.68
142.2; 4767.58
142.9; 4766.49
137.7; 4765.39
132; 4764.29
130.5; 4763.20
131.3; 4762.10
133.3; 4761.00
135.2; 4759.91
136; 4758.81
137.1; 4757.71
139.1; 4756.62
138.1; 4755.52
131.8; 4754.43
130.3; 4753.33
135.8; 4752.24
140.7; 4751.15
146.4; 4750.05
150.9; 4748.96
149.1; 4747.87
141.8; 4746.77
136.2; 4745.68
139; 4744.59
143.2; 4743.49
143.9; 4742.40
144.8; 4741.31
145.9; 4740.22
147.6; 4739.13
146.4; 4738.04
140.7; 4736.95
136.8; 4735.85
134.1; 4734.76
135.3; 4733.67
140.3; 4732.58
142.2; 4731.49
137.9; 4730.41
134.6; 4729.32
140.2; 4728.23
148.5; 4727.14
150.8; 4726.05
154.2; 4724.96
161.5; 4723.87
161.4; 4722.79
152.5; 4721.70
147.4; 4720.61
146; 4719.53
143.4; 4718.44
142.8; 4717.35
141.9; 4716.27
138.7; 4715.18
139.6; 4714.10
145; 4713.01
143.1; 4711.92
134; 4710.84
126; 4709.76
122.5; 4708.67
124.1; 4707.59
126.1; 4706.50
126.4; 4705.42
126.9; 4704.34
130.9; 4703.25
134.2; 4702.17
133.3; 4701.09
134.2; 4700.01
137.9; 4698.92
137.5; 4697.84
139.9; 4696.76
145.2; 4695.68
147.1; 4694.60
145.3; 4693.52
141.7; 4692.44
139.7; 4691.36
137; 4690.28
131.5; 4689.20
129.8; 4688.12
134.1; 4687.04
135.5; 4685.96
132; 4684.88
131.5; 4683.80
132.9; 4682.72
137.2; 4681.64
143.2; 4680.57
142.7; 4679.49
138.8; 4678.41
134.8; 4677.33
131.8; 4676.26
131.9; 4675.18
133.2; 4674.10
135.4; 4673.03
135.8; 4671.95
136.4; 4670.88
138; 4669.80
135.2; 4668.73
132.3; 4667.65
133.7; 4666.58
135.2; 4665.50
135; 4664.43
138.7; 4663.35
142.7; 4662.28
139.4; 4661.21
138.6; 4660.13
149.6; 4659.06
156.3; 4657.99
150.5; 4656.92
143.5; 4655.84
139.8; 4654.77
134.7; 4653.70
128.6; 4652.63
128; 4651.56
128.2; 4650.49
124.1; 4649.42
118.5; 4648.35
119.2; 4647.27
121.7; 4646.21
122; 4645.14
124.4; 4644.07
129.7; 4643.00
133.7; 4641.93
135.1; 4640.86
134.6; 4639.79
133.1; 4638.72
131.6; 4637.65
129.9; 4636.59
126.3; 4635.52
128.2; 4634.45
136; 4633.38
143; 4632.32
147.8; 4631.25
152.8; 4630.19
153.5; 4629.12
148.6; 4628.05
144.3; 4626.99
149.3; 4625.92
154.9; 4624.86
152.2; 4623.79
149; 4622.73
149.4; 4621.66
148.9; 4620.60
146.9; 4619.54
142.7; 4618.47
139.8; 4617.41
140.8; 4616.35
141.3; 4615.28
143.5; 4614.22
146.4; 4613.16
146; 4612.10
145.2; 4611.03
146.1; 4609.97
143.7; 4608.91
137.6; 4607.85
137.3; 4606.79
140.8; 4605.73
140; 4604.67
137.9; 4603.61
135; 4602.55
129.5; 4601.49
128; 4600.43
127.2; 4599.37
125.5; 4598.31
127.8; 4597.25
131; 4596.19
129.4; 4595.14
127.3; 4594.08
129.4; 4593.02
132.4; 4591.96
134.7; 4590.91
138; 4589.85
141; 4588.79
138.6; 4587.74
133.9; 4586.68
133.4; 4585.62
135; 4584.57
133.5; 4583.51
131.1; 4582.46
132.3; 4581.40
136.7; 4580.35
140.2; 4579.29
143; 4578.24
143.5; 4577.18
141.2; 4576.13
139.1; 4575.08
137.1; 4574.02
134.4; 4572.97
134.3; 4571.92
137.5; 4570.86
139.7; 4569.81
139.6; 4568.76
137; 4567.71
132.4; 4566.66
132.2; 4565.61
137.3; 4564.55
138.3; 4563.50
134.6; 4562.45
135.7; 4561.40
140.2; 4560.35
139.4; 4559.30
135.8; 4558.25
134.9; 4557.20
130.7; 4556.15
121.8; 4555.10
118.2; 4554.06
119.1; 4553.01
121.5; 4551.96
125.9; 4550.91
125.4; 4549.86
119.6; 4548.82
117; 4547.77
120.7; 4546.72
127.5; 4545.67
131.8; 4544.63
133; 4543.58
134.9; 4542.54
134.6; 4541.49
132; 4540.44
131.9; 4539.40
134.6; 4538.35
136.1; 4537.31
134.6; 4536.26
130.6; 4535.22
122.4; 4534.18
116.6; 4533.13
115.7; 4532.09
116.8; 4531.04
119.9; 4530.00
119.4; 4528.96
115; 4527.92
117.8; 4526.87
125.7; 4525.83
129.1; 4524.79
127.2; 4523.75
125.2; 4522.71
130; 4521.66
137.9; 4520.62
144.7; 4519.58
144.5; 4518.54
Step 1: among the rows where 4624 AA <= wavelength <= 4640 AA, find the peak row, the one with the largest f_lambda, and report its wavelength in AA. 4624.86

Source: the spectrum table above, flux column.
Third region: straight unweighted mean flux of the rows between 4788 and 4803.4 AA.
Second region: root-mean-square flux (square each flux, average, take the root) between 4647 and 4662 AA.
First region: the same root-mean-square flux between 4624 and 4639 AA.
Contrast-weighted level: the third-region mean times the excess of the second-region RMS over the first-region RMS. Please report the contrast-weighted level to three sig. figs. -801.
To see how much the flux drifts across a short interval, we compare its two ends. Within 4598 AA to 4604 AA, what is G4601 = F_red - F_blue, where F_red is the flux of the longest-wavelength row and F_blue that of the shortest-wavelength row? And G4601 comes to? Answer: 12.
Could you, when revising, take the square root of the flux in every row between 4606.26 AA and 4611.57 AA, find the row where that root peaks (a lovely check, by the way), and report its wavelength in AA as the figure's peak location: 4609.97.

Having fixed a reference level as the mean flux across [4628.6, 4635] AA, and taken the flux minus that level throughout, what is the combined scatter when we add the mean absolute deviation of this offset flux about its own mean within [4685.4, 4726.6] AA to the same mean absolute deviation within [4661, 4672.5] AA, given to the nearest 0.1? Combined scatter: 9.8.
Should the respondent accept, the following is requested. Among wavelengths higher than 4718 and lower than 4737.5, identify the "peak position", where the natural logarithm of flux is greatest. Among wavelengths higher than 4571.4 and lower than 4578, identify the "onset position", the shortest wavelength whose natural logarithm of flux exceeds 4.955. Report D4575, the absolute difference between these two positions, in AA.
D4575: 146.7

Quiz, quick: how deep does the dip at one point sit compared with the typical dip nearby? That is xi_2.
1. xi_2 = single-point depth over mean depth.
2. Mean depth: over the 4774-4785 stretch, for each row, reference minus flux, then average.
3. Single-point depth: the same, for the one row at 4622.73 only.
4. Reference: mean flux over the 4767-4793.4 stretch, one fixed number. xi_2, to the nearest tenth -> 2.5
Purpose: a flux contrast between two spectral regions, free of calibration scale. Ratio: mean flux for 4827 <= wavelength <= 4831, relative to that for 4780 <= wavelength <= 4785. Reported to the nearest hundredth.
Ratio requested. 0.96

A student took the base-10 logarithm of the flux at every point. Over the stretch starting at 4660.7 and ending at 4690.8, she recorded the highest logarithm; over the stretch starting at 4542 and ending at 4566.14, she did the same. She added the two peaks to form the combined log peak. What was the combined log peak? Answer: 4.30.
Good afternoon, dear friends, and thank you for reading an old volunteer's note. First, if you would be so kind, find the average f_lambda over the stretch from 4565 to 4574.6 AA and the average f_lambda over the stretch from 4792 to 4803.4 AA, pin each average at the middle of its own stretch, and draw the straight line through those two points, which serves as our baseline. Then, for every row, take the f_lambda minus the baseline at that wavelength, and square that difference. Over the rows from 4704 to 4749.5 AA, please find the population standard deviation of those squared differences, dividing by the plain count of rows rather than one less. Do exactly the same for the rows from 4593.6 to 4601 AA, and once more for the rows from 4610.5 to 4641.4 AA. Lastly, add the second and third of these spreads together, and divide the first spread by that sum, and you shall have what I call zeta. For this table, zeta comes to 1.1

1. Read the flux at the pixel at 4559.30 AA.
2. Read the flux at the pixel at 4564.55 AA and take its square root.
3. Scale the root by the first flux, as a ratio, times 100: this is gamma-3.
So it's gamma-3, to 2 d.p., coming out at 8.41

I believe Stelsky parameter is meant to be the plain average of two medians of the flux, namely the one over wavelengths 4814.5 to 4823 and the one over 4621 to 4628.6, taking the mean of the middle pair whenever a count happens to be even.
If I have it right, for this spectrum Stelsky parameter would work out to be 148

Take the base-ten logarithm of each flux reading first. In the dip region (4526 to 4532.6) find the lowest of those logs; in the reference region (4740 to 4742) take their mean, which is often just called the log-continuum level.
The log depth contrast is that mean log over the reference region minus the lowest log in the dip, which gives 0.10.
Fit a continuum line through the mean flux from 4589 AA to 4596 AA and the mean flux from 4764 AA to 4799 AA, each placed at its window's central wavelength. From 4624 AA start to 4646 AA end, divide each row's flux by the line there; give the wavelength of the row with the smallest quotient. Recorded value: 4645.14 AA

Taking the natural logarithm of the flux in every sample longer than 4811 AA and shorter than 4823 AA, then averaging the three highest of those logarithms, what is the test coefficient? 5.03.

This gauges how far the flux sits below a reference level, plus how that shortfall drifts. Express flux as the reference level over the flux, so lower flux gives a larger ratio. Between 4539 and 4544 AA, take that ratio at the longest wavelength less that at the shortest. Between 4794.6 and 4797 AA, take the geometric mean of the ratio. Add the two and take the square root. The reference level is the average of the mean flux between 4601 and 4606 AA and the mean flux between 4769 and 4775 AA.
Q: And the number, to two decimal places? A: 0.99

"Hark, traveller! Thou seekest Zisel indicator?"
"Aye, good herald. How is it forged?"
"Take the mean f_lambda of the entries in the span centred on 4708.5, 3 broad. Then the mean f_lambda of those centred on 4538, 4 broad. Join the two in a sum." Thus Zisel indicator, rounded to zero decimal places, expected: 258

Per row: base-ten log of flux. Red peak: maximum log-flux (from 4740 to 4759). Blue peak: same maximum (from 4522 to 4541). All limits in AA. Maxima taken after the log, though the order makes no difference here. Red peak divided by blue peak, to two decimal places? 1.02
